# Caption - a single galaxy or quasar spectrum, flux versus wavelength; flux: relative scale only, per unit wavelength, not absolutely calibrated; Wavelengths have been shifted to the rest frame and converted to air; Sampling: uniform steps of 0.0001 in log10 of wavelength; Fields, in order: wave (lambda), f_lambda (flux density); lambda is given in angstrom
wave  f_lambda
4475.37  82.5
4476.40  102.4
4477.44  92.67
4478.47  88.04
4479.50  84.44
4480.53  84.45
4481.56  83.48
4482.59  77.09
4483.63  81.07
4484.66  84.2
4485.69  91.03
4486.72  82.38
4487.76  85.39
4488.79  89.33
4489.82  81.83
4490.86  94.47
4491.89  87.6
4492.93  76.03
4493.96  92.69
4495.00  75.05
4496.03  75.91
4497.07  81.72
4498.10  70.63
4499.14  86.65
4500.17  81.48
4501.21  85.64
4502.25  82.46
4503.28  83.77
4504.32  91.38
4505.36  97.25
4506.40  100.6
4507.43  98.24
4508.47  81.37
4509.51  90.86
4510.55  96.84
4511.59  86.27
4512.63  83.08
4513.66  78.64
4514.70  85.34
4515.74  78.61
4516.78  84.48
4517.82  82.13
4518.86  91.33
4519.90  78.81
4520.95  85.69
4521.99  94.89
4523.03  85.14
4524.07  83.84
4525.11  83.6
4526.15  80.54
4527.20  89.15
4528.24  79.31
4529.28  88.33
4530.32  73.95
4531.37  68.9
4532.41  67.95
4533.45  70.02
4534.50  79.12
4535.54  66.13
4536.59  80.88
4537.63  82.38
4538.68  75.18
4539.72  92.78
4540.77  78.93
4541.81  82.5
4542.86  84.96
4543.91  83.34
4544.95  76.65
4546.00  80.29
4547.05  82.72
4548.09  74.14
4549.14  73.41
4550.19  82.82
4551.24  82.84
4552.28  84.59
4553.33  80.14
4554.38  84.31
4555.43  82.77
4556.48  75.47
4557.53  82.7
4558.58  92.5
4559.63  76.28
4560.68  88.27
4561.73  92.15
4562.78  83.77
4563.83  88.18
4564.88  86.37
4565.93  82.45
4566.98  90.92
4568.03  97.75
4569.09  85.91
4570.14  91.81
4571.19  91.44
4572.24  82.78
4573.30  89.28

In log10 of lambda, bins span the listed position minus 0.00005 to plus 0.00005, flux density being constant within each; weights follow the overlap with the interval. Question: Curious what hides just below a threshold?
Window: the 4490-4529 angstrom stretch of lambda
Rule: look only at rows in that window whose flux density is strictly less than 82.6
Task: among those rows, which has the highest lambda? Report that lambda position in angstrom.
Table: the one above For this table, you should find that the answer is 4528.24 angstrom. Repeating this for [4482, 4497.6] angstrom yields 4497.07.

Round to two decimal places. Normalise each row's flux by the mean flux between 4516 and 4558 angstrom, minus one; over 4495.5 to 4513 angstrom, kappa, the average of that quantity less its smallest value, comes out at 0.20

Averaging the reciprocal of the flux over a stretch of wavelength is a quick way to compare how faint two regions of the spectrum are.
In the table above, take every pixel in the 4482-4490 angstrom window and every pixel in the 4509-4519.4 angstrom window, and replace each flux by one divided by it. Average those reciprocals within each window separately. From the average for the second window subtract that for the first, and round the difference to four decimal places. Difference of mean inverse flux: -0.0002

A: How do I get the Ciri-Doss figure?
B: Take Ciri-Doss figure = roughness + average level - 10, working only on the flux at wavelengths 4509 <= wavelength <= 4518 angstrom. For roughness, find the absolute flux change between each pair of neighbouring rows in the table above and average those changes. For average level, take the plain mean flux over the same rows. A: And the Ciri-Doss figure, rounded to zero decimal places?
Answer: 81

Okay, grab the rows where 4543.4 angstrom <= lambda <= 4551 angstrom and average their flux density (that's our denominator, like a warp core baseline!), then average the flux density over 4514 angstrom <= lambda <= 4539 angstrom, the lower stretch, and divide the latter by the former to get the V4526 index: 1.02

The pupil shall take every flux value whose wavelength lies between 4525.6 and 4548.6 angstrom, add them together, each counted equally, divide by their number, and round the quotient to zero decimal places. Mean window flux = 79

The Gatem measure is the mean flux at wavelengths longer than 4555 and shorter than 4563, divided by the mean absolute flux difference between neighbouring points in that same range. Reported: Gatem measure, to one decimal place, 9.1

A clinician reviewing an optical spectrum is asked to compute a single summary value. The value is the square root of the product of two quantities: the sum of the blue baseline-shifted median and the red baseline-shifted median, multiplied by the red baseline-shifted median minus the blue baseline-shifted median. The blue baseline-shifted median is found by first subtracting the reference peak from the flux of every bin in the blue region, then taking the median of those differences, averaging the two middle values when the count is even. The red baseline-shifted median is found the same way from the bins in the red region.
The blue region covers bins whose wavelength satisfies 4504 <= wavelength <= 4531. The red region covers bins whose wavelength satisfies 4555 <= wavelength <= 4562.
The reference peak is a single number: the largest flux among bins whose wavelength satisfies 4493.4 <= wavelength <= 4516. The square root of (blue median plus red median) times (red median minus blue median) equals 9.1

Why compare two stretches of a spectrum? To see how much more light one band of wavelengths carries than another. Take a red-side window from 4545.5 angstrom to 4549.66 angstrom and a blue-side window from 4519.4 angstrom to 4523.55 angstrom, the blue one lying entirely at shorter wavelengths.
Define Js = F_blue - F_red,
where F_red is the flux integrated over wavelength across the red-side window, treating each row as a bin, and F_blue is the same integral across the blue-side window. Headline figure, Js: 34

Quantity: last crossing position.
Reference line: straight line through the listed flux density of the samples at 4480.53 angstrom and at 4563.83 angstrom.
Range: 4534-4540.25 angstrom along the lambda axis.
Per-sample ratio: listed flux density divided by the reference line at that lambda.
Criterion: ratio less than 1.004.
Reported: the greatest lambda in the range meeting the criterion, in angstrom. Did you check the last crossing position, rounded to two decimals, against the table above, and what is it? 4538.68 angstrom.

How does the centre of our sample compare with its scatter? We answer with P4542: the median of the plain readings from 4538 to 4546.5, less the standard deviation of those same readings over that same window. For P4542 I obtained 76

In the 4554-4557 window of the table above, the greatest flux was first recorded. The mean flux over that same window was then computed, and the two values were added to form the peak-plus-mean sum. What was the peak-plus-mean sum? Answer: 165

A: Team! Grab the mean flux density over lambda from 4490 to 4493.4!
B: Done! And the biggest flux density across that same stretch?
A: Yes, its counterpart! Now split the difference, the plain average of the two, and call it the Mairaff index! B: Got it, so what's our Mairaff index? 90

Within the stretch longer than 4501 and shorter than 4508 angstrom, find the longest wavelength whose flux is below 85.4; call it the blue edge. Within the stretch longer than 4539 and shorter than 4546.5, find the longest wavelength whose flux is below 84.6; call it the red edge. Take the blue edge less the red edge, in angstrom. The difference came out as -42.7 angstrom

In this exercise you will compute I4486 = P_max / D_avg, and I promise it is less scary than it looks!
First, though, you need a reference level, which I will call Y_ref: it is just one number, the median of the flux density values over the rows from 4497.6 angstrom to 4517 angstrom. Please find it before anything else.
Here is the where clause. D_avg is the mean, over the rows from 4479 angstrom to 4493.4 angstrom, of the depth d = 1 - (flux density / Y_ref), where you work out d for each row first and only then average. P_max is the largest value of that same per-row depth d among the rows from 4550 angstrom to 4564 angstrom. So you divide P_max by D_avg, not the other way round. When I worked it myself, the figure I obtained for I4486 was 12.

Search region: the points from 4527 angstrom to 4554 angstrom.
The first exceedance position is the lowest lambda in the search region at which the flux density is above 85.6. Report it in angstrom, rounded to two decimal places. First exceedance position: 4527.20 angstrom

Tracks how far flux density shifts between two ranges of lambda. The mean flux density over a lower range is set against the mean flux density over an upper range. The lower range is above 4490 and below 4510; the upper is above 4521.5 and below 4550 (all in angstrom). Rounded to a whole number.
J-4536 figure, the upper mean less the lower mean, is -6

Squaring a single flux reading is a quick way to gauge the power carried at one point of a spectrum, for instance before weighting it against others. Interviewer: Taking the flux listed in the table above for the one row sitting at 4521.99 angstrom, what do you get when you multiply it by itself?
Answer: 9004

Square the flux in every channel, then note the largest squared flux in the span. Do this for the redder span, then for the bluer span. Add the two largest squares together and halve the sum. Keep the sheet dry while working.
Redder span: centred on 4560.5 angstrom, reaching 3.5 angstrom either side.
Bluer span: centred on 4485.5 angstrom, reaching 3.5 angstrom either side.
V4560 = 8421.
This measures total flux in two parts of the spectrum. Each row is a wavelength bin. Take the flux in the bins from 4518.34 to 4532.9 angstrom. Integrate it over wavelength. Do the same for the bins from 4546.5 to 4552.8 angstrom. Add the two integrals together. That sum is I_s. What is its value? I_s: 1703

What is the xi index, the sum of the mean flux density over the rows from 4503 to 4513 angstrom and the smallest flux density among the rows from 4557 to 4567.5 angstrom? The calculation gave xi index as 167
